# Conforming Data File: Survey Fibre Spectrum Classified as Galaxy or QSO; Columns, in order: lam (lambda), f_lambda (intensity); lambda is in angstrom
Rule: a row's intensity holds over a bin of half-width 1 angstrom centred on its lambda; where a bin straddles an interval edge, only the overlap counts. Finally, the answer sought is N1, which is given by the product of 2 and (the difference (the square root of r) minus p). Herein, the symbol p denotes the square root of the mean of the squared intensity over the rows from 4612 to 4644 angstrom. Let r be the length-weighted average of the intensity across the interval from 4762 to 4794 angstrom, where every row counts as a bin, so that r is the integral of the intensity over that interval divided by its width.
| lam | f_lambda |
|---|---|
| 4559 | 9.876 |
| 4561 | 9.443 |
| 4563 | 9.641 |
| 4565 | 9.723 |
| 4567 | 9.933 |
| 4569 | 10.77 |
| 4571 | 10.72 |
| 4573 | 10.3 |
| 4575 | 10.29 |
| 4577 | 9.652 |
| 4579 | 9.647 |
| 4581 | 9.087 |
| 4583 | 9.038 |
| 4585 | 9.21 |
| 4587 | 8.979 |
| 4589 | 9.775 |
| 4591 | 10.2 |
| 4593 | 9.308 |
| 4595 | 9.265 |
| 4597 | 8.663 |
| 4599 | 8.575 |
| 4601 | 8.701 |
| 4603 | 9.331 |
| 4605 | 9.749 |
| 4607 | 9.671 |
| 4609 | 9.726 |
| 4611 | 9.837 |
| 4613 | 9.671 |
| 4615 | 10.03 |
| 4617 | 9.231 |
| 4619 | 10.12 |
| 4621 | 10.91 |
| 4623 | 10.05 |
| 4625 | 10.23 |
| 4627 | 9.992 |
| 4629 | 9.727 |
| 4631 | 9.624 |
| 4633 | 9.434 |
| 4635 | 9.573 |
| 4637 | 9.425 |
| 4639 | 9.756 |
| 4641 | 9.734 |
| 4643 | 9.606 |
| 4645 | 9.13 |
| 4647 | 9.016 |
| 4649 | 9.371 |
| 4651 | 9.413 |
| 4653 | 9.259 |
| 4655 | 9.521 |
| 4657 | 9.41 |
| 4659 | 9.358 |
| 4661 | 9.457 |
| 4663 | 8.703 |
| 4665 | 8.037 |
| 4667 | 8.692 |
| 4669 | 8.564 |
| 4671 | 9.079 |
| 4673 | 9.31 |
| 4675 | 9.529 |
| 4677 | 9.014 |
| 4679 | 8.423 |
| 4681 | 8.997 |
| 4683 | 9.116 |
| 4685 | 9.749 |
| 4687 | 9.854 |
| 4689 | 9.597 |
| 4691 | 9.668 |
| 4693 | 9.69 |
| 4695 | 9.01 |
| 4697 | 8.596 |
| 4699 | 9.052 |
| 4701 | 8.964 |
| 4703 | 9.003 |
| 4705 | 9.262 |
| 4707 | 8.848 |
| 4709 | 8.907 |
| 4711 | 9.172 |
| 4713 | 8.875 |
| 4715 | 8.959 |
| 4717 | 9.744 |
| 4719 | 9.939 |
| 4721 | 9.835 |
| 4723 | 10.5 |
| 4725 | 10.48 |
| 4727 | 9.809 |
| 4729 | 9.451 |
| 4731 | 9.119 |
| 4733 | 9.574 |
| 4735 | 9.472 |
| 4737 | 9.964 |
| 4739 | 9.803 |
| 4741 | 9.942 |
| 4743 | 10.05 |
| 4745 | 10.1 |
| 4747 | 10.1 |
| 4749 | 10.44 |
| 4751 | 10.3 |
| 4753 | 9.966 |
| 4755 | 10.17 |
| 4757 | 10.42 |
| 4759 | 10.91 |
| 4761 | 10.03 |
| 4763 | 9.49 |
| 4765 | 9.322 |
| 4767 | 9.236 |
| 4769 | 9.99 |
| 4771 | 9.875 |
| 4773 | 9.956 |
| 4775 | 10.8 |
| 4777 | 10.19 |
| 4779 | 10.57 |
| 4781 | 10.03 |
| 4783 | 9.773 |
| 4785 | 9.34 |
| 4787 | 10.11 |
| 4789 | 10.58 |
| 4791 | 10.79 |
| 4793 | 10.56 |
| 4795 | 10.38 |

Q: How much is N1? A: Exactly -13.3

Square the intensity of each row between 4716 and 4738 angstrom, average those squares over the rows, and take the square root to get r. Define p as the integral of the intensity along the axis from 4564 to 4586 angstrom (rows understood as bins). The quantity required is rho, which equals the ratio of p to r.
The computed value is 22.1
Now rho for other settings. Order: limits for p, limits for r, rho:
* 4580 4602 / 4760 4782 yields 20.2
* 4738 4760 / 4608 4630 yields 22.5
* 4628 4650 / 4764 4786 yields 21.0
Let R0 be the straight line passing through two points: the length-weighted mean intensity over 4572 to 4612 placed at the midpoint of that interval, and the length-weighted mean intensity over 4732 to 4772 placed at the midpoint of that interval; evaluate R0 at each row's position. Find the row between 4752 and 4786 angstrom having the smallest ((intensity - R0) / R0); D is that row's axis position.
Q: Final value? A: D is 4767 angstrom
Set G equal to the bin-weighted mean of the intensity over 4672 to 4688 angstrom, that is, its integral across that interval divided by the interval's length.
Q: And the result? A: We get 9.2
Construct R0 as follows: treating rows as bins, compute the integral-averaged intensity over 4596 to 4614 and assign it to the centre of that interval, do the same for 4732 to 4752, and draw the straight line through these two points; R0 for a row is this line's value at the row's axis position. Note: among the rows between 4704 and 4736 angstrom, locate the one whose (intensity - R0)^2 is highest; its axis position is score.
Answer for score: 4713 angstrom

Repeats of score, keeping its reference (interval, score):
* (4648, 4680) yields 4665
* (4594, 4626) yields 4621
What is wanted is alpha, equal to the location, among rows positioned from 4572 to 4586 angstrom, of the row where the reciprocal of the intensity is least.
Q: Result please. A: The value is 4573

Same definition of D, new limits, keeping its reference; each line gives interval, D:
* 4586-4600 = 4599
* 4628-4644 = 4637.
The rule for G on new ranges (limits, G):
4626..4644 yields 9.7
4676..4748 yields 9.5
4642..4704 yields 9.2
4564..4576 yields 10.3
